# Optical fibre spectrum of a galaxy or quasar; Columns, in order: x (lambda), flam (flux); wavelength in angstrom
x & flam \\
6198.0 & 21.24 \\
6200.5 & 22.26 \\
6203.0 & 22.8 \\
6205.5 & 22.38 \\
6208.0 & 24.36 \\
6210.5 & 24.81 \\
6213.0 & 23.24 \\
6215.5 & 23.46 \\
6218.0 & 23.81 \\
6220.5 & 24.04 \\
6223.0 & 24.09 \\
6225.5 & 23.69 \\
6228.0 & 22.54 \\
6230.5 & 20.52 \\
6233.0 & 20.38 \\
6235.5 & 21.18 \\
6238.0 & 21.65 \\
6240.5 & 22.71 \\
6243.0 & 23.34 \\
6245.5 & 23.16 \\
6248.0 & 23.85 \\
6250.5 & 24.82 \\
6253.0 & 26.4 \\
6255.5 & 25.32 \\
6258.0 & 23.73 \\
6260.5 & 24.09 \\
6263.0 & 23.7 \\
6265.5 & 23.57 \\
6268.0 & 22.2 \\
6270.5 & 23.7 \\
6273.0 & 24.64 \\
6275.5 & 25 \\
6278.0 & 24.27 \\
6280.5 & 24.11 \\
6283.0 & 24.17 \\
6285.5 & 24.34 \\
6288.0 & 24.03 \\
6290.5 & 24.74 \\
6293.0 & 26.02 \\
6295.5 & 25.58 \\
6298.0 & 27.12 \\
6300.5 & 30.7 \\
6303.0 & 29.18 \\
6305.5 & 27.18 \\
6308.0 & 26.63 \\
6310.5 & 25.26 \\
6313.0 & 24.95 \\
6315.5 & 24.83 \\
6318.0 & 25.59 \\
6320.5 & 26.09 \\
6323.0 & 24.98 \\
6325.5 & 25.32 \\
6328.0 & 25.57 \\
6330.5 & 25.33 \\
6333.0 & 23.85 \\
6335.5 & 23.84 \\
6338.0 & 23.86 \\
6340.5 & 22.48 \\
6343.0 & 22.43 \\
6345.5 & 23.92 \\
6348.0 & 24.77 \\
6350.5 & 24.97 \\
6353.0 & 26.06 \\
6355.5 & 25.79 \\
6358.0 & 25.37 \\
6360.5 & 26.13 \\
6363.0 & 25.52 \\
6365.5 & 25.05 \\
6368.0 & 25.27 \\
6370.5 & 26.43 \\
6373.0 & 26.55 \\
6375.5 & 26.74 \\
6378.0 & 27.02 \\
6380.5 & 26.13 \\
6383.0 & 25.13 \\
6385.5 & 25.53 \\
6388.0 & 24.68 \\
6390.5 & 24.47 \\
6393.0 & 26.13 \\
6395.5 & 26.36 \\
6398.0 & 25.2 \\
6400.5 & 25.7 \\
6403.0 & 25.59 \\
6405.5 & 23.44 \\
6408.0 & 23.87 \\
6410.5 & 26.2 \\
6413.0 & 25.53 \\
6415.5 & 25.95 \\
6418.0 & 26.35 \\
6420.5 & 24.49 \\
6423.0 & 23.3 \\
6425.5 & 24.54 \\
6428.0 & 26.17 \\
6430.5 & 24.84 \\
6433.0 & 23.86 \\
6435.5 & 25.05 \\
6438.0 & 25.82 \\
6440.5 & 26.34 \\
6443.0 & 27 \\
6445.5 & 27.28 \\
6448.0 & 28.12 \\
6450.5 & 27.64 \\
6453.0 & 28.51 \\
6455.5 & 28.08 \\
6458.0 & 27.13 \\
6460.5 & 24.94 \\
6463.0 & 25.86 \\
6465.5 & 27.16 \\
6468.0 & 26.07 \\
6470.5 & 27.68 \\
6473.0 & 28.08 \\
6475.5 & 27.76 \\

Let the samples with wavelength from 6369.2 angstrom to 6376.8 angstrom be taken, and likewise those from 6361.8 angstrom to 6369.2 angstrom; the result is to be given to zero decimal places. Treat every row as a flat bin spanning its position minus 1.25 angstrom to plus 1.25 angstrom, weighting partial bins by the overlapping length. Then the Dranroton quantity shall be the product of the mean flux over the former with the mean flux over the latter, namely 672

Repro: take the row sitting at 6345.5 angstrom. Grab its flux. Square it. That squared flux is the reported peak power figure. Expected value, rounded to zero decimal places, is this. 572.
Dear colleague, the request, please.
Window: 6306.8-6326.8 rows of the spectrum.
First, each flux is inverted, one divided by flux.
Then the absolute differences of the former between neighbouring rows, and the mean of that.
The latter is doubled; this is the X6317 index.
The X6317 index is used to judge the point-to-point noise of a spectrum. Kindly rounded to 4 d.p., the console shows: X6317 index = 0.0020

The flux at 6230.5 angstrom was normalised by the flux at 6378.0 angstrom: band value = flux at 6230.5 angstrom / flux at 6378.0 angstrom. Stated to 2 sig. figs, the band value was 0.76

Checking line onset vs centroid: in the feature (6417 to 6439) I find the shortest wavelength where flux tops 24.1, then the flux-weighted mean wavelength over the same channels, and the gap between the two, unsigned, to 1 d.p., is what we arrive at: 10.0 angstrom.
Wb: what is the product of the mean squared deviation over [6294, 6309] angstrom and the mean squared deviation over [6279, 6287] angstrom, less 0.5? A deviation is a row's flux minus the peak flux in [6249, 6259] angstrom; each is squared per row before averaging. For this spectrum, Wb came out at 22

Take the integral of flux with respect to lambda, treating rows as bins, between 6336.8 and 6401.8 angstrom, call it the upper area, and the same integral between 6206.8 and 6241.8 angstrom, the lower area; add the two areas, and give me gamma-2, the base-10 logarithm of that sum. 3.388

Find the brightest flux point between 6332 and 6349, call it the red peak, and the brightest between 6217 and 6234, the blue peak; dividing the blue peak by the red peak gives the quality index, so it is 0.97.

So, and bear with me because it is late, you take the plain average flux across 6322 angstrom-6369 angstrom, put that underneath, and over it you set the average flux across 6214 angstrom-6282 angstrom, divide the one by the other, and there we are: 0.948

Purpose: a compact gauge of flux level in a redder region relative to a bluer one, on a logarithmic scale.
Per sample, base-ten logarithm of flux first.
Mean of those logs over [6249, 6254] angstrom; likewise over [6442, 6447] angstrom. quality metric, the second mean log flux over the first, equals 1.02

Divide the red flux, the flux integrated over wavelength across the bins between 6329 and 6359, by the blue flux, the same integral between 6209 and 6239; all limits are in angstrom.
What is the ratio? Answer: 1.07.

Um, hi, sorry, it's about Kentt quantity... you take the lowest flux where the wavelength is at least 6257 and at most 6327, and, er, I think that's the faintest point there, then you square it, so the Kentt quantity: 493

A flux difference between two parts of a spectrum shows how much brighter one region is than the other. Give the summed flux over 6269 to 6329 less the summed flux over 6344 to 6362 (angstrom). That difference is 437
